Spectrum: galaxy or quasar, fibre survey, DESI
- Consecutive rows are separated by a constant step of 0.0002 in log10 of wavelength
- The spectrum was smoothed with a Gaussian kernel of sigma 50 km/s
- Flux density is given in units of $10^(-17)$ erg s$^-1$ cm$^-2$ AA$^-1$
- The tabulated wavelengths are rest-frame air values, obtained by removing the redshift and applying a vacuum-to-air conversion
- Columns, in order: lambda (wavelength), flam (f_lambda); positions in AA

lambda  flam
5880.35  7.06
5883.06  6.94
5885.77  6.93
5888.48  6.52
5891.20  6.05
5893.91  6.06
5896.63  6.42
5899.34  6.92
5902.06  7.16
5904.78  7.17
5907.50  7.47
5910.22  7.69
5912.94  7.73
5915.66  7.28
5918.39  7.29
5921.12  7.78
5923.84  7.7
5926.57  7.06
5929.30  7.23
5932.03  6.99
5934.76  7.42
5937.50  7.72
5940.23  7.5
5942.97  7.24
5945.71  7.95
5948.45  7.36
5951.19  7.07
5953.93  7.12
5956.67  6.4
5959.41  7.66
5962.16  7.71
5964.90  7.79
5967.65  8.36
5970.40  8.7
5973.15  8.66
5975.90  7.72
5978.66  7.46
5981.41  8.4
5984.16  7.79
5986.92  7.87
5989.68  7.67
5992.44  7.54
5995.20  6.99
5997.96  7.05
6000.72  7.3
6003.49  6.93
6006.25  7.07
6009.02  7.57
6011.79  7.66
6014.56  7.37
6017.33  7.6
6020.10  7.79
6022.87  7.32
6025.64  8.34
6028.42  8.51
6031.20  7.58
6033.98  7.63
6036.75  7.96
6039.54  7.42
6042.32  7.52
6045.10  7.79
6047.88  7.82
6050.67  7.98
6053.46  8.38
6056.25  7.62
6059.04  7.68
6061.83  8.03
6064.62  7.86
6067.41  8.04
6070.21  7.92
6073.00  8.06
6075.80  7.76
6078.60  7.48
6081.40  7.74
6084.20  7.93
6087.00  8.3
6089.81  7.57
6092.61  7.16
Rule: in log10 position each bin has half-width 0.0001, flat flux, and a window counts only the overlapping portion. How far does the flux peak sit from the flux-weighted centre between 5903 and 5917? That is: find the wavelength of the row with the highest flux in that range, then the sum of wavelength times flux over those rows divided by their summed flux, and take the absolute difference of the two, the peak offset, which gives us 2.7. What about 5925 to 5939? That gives 5.4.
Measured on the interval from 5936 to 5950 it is 2.8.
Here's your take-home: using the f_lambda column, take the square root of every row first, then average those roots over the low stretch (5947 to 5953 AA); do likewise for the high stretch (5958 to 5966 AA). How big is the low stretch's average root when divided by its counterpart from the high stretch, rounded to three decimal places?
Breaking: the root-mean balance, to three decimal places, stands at 0.967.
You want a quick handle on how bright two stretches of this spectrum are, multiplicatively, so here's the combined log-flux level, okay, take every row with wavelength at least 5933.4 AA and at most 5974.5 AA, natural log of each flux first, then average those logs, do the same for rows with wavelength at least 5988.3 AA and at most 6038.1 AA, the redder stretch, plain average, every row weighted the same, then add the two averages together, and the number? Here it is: 4.051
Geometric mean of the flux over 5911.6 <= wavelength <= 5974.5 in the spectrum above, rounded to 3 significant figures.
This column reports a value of 7.54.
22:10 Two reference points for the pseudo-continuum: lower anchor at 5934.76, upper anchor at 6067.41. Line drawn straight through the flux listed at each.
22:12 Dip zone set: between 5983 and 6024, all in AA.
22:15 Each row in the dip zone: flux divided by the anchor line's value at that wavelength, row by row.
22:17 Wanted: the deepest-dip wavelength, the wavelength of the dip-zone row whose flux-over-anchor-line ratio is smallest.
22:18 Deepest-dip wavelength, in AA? 6003.49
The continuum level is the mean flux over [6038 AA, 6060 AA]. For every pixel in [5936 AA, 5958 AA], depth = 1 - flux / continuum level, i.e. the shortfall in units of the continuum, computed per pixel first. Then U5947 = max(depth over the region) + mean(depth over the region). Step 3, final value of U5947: 0.24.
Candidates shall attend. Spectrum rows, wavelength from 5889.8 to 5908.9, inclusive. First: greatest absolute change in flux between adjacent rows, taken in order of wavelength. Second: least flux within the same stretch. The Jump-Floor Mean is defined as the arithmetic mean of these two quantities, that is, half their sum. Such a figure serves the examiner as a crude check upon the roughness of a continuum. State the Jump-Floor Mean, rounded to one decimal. 3.3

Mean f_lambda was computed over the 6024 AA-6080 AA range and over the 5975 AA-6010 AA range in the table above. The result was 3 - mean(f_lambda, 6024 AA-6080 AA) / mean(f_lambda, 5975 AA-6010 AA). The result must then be 1.949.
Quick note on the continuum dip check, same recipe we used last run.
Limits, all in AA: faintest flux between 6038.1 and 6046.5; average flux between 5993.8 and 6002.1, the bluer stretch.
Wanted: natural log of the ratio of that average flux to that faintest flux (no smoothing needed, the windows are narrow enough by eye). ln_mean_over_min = -0.04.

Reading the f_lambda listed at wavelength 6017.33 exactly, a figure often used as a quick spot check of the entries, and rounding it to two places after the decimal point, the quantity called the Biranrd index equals 7.60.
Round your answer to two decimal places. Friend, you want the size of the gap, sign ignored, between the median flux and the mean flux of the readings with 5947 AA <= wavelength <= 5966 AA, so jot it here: 0.06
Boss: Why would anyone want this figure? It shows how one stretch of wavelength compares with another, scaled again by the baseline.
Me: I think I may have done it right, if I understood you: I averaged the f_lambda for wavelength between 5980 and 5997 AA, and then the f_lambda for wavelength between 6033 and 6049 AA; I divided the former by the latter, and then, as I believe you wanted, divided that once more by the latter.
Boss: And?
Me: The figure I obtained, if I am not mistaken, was 0.130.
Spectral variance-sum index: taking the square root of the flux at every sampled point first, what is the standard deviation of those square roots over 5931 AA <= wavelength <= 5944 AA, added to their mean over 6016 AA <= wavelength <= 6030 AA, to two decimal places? 2.86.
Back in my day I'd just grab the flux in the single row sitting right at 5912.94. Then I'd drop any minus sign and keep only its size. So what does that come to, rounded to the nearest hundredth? 7.73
